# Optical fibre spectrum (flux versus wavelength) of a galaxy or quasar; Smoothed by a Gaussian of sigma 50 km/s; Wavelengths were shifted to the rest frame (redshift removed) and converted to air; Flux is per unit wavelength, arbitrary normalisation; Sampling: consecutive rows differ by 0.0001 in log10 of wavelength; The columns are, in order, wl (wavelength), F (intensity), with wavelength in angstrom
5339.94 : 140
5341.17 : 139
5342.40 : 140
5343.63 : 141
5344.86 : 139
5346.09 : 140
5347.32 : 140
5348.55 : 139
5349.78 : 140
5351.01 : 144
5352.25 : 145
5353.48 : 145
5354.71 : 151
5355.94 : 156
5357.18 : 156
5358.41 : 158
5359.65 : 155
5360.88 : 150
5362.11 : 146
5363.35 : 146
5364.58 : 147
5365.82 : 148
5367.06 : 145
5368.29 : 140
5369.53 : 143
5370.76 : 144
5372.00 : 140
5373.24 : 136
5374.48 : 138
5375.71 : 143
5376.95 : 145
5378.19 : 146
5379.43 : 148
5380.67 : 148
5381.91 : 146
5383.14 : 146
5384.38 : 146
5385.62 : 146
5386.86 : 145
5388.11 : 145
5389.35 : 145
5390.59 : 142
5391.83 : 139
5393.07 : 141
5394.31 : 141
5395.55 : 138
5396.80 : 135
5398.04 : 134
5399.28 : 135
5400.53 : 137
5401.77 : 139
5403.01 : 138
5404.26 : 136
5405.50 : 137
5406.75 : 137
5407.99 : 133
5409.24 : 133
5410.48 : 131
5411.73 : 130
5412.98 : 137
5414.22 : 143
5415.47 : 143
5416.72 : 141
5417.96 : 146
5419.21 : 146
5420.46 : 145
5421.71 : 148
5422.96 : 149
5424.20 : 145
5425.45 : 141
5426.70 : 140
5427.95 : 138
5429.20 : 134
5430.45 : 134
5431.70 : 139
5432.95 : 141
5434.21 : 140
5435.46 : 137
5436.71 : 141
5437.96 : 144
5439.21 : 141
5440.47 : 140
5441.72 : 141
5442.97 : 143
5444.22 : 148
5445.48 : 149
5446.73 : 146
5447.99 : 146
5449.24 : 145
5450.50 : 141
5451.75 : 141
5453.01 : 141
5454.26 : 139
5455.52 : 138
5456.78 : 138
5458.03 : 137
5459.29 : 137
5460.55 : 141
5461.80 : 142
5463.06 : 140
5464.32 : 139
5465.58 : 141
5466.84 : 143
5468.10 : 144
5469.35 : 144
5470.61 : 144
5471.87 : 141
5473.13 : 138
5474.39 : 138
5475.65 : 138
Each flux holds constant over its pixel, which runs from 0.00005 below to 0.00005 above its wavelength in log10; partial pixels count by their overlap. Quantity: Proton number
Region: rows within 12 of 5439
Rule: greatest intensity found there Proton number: 149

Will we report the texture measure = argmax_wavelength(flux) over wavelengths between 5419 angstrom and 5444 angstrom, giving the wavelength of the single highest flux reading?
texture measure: 5422.96 angstrom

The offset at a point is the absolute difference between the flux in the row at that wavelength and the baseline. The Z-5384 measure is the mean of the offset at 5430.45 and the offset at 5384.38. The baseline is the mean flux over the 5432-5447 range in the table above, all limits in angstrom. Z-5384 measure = 6.0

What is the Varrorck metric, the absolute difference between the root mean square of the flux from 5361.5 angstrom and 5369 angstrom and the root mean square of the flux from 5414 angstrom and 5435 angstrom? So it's 3.4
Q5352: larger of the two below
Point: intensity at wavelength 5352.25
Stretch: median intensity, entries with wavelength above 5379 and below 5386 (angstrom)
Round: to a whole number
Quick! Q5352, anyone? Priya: 146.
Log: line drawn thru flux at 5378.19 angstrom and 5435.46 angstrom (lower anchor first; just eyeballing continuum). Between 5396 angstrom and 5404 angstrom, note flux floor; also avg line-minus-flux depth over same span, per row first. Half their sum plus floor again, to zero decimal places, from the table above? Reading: 204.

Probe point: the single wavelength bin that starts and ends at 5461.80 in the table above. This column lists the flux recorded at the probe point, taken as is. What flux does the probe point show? 142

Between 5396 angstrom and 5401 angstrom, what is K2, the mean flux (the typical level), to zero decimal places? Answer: 135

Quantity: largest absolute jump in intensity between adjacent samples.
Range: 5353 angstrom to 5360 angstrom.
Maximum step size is 6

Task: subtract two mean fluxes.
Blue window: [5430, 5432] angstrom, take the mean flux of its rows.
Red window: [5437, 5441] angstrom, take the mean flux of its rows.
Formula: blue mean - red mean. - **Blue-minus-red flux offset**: -5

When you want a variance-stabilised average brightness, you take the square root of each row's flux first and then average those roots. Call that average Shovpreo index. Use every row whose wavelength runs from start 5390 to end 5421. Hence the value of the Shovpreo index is 11.8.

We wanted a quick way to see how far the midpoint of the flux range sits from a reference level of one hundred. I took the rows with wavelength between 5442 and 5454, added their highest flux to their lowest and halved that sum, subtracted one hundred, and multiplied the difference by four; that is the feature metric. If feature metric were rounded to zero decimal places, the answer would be 180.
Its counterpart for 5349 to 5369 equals 196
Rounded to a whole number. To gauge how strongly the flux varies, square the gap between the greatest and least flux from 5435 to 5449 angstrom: 144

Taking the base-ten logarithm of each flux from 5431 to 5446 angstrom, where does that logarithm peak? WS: 5445.48 angstrom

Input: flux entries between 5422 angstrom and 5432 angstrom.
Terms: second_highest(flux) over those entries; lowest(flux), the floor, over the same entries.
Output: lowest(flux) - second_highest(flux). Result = -11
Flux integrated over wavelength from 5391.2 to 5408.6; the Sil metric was 2387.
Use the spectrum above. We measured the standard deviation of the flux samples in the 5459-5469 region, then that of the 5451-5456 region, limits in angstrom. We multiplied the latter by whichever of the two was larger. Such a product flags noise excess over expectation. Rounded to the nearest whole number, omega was 3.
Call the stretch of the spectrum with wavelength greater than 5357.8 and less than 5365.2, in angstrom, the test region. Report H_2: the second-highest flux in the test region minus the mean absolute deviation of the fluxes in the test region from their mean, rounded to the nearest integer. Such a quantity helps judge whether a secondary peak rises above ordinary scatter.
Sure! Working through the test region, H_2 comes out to 151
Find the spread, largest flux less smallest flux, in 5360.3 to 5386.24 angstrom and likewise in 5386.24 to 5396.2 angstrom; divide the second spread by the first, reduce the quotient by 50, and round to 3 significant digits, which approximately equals -49.5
